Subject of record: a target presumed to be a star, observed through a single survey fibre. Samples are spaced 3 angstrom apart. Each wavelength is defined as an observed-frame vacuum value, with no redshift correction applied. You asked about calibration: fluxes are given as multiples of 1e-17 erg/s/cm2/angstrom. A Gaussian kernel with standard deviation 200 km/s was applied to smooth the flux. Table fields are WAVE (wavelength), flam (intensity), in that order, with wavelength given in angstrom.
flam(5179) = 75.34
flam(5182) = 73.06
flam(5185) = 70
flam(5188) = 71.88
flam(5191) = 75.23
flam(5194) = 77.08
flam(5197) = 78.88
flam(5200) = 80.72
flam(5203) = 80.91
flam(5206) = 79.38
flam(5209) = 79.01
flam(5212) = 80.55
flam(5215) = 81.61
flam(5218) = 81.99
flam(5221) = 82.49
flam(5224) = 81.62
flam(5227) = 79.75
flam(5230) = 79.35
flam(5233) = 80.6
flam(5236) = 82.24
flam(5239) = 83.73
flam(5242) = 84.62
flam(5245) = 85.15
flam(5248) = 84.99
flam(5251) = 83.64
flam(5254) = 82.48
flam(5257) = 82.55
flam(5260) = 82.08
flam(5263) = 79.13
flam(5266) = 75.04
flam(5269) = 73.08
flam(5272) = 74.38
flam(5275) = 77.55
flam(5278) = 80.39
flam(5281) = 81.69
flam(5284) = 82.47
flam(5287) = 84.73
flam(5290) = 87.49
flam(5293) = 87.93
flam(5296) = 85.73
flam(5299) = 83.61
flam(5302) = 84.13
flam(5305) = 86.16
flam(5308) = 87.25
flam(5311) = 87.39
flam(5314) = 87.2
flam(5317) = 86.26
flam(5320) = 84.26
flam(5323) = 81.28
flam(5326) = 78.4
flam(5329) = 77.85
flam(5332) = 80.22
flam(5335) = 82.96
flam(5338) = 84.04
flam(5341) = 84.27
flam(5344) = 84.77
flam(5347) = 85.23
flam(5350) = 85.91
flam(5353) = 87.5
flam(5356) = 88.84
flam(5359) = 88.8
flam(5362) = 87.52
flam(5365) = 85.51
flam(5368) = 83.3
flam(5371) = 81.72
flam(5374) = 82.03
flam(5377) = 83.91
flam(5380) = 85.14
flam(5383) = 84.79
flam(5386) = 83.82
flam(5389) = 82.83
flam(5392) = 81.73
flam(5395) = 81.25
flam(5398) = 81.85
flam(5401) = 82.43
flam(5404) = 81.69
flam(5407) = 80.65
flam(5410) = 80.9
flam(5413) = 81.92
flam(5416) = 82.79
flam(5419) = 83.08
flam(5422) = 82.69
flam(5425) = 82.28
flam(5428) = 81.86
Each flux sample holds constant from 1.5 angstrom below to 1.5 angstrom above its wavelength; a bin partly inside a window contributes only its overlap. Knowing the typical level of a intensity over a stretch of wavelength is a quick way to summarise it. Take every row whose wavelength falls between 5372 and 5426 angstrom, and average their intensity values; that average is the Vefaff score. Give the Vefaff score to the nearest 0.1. 82.5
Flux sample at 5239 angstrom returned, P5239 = 83.73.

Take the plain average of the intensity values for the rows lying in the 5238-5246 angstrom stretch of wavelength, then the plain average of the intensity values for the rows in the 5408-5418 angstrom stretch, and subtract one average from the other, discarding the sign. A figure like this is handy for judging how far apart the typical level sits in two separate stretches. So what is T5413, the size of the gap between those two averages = 2.6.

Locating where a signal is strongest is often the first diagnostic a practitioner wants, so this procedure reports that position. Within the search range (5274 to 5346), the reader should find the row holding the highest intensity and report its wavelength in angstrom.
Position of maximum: 5293 angstrom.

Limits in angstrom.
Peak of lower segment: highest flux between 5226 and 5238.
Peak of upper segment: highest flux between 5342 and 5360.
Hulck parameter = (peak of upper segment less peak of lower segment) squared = 44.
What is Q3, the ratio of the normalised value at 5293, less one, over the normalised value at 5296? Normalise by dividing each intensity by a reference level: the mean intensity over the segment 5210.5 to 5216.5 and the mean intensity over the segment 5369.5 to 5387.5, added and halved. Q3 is 0.065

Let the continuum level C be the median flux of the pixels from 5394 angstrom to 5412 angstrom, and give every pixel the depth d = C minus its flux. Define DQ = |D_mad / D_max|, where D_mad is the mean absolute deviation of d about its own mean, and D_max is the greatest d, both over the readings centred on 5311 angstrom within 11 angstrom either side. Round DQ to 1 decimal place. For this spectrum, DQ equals 0.4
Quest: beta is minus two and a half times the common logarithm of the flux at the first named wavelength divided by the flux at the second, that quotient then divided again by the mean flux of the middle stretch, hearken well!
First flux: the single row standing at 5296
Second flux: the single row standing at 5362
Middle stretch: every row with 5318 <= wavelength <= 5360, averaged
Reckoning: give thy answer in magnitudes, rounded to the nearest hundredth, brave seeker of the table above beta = 4.83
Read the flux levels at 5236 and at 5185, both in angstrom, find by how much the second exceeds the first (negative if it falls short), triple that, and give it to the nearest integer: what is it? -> -37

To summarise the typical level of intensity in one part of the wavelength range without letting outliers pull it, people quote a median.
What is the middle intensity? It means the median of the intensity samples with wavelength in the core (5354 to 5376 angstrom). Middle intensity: 85.5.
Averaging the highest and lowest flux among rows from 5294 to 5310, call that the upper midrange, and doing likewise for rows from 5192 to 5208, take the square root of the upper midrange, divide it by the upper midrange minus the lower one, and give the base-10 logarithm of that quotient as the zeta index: 0.16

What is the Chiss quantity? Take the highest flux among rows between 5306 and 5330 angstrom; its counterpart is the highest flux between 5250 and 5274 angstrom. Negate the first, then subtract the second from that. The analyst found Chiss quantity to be -171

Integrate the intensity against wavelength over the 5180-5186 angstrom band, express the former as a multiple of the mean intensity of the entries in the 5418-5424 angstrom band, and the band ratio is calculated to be 5.2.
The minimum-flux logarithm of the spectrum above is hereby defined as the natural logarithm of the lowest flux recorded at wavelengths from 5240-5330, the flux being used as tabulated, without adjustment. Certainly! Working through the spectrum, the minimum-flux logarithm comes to 4.29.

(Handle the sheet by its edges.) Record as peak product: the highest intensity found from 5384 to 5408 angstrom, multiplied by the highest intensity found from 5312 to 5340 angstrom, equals 7309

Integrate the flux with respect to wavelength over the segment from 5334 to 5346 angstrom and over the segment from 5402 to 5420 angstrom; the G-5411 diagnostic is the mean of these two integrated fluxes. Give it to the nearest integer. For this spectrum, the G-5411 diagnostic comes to 1241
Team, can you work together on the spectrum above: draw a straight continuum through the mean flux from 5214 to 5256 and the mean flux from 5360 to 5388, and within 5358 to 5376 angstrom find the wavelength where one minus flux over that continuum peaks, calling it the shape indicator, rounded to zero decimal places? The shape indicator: 5371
